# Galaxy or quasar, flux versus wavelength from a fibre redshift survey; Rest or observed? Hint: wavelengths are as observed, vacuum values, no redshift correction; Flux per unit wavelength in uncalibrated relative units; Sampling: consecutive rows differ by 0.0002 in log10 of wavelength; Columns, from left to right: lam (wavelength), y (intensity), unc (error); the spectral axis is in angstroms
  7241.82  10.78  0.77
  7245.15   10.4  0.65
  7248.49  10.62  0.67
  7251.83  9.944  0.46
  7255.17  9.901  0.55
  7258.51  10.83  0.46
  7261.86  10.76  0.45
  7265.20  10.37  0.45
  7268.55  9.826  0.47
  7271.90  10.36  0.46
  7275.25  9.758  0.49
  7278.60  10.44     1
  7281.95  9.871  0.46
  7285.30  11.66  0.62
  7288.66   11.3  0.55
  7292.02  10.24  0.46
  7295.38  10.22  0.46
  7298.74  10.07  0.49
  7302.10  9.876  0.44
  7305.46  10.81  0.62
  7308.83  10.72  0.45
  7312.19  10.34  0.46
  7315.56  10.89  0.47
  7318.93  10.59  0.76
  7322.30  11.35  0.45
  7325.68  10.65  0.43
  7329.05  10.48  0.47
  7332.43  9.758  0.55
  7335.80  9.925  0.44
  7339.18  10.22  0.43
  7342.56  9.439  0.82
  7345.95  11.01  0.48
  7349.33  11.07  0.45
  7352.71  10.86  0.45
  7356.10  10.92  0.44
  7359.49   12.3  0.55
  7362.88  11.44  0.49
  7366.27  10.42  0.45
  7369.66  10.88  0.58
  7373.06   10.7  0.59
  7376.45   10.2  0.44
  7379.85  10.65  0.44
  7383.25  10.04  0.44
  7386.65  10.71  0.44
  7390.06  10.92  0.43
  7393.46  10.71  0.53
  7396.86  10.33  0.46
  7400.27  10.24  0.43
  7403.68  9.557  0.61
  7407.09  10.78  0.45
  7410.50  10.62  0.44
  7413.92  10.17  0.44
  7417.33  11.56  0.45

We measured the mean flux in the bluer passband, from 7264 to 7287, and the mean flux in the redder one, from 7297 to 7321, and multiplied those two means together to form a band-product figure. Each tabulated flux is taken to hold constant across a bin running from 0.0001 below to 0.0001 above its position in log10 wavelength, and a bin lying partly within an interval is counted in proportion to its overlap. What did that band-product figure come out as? 108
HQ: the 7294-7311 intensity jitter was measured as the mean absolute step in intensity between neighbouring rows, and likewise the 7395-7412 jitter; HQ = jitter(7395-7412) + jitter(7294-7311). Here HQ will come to 0.9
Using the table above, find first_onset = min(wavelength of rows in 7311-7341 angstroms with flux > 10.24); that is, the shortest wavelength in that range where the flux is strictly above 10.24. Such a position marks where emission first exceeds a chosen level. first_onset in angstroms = 7312.19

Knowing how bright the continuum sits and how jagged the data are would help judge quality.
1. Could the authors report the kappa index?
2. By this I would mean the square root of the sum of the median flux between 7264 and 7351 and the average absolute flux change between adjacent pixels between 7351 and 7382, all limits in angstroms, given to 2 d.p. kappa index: 3.31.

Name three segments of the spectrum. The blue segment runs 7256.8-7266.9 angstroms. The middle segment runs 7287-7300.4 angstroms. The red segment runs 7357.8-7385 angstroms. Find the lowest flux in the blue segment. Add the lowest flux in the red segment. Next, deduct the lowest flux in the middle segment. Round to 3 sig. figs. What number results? 10.3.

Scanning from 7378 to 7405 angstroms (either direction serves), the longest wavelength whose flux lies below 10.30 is 7403.68 angstroms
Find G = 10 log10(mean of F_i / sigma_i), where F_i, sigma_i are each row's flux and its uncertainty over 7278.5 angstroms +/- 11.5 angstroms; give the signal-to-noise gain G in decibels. 12.8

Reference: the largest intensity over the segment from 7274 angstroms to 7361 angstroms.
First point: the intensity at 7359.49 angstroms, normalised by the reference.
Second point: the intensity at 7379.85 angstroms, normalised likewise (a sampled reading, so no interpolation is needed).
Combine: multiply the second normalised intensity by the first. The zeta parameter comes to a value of 0.87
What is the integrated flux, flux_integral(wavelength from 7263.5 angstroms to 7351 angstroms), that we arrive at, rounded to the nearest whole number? 913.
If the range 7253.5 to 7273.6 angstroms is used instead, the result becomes 208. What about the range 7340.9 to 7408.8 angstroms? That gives 724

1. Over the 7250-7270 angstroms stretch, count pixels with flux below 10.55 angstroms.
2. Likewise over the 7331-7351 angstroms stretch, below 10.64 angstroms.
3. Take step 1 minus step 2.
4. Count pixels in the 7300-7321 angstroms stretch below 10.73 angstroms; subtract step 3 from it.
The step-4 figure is 4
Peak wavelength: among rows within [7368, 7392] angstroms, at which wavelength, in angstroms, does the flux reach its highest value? 7390.06 angstroms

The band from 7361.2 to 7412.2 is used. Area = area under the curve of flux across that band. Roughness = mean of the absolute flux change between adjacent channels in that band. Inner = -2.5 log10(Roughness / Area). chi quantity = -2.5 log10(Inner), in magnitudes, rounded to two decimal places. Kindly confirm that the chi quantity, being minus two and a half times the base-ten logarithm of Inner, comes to -2.20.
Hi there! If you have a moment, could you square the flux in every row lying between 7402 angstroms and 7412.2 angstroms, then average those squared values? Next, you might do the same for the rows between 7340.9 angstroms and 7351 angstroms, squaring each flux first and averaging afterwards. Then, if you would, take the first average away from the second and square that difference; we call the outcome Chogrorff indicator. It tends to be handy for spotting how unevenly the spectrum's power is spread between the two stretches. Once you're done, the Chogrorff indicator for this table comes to 17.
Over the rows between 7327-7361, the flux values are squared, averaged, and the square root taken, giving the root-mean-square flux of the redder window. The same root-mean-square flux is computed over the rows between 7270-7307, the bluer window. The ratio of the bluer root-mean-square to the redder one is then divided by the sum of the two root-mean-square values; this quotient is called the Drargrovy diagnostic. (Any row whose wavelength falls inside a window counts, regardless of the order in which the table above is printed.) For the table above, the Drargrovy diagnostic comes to 0.0466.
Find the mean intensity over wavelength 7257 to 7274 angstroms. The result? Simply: 10.4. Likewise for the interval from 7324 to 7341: 10.2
